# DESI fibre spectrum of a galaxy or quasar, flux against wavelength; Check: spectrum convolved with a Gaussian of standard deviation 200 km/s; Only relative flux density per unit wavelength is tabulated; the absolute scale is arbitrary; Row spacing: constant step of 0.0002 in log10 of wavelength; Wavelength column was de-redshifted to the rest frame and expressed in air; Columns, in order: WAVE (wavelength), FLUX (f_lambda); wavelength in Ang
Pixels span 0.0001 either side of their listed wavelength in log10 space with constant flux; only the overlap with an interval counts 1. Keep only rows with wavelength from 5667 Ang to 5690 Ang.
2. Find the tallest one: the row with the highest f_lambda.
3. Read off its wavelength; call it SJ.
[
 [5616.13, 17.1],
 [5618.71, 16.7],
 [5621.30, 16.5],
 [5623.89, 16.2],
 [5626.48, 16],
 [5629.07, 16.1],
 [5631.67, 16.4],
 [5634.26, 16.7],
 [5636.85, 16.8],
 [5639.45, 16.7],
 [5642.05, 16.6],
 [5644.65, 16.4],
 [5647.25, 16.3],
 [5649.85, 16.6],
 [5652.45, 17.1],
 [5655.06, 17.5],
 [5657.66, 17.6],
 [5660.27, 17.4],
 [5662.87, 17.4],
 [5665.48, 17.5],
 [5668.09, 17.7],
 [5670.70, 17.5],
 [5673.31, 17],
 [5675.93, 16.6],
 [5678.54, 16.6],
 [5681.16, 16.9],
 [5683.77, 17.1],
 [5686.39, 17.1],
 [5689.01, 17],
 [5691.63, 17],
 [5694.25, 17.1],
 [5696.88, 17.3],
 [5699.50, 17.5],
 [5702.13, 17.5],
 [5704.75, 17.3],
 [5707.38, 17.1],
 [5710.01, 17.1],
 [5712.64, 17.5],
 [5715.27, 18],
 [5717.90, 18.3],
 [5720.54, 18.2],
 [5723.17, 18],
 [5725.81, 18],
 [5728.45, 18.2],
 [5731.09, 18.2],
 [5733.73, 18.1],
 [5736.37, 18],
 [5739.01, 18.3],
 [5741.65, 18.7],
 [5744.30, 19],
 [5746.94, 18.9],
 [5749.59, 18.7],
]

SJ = 5668.09 Ang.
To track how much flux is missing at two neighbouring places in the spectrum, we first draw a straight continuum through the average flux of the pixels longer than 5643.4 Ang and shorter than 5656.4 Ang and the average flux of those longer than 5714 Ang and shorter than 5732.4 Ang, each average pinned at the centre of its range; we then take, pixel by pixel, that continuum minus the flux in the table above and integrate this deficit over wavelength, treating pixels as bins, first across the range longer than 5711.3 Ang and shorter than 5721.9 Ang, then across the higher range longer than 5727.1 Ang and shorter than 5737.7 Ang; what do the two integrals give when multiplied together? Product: 0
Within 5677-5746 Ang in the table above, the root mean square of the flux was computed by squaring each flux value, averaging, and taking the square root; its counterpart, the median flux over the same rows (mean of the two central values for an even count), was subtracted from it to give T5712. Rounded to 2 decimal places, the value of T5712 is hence 0.17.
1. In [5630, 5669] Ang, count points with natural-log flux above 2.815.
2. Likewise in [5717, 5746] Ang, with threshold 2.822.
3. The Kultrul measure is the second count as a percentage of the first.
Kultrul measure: 110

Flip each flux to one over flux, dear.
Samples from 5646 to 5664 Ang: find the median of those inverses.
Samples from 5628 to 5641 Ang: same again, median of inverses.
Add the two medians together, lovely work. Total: 0.117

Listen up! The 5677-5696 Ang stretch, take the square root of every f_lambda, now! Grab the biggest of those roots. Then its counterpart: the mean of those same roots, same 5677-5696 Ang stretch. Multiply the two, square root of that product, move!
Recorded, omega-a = 4.13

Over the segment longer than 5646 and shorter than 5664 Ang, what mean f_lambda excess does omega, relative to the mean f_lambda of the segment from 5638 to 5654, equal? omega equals 0.51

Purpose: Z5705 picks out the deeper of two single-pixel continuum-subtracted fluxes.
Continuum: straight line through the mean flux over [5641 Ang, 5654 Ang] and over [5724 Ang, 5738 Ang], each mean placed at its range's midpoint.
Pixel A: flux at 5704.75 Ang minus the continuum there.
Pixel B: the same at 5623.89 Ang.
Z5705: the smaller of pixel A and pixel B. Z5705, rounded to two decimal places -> -0.33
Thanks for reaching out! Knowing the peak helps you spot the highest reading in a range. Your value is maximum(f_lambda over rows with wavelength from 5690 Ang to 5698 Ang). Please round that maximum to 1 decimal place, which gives 17.3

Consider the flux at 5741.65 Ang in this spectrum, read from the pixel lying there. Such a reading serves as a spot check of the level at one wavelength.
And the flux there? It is 18.7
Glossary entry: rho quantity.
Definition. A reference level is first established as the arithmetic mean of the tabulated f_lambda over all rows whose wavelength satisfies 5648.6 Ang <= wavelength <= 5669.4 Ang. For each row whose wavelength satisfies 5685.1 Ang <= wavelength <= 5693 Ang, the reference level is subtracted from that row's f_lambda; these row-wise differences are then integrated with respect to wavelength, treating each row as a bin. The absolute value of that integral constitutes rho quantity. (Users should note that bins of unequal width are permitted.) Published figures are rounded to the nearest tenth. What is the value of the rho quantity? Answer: 2.5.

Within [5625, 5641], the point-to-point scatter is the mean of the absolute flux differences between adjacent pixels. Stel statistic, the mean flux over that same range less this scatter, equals 16.3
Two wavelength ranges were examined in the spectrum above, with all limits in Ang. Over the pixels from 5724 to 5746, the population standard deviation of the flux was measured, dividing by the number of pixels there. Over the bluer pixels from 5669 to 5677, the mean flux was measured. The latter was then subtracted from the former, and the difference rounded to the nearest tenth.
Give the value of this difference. -16.7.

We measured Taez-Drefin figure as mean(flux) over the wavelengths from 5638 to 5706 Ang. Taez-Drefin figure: 17.1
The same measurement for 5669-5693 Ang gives 17.0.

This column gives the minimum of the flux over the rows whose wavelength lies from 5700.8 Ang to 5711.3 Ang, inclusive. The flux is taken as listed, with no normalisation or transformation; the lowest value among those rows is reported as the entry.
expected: 17.1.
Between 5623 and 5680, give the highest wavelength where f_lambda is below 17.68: 5678.54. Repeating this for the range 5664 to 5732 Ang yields 5712.64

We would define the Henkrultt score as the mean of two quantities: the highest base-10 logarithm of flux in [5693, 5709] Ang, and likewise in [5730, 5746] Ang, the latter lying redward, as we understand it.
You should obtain 1.26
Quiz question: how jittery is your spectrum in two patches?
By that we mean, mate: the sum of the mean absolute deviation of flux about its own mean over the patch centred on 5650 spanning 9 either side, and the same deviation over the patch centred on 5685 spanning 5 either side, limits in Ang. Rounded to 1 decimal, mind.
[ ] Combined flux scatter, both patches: 0.5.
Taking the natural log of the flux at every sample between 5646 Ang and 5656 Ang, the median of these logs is 2.82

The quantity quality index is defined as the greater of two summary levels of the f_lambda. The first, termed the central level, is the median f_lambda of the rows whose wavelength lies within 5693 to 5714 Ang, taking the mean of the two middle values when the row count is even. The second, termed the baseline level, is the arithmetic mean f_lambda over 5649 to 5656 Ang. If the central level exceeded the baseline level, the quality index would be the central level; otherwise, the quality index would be 17.3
